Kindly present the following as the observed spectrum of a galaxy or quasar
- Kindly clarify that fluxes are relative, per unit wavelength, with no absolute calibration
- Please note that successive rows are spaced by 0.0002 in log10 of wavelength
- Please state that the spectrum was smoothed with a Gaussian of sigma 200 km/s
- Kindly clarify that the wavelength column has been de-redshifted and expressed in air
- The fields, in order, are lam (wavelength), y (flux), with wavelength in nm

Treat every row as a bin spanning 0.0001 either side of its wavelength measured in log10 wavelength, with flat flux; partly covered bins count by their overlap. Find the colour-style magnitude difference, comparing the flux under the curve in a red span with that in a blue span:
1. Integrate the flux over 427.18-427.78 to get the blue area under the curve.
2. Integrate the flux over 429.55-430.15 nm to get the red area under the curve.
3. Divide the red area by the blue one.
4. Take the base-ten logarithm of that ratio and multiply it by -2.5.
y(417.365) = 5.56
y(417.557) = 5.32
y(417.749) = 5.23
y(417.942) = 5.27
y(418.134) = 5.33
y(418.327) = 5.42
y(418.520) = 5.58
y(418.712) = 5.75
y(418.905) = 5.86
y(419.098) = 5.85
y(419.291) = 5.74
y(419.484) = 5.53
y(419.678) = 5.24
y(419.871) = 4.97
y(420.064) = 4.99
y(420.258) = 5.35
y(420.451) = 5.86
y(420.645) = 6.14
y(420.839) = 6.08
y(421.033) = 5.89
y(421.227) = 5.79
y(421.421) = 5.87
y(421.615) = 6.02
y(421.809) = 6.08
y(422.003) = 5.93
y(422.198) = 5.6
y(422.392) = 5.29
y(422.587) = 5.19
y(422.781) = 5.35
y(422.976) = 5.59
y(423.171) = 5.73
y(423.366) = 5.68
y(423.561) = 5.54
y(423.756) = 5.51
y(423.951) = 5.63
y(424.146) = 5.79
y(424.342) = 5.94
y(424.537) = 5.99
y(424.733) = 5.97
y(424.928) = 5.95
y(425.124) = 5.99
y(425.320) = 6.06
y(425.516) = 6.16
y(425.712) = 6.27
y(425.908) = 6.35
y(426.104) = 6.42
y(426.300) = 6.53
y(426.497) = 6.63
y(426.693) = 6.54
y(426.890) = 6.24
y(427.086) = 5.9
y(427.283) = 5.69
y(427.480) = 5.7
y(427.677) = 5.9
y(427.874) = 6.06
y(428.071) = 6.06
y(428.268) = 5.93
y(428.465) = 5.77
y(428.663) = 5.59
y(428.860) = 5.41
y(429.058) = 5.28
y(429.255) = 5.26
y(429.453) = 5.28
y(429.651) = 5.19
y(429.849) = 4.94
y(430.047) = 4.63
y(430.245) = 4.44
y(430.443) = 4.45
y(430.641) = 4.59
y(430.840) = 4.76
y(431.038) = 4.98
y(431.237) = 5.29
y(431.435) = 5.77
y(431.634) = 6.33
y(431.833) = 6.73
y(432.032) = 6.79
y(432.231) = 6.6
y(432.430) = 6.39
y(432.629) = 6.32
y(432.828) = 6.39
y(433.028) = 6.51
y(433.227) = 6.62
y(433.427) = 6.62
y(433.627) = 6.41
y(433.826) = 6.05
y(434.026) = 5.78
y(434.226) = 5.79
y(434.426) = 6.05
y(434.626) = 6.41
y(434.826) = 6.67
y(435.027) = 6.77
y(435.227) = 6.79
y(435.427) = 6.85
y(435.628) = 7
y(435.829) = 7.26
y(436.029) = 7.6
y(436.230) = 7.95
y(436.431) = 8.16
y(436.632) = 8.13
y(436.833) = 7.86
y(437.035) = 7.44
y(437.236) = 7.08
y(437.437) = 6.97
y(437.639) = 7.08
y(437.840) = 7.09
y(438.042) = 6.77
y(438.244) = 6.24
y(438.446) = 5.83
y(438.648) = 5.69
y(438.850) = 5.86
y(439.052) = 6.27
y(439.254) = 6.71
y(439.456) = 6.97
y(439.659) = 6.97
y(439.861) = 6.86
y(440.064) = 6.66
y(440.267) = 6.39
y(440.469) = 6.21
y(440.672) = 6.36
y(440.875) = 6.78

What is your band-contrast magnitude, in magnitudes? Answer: 0.17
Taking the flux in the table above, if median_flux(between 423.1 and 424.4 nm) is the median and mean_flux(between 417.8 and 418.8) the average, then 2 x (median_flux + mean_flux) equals 22.3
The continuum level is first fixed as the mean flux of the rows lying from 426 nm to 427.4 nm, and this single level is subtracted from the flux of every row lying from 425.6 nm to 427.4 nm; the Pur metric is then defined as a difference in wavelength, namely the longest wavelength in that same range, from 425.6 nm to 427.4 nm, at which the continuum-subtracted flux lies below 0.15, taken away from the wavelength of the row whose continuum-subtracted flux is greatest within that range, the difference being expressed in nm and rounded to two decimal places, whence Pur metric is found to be -0.79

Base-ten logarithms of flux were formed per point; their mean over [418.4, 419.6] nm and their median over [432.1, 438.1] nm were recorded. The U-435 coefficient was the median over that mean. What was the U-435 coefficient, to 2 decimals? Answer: 1.10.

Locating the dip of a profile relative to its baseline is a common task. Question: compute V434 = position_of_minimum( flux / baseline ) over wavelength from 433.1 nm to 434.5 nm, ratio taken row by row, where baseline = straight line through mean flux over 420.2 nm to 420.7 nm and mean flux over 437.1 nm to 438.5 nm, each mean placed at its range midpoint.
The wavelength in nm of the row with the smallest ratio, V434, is 434.026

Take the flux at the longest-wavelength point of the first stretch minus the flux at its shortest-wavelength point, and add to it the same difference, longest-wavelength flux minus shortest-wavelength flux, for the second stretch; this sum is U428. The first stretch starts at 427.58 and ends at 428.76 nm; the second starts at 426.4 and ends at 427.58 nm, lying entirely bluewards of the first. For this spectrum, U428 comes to -1.2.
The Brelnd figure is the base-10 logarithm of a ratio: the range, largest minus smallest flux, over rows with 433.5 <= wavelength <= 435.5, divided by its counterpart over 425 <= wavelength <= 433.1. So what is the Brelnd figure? -0.3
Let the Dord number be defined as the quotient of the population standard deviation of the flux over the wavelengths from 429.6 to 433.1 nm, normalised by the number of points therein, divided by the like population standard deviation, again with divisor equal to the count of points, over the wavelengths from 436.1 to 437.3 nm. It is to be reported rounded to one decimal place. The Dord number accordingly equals 2.2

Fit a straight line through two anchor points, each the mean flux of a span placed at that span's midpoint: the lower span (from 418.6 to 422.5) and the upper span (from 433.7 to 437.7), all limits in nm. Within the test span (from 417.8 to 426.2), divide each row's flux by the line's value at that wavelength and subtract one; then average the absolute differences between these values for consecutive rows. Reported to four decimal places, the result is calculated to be 0.0240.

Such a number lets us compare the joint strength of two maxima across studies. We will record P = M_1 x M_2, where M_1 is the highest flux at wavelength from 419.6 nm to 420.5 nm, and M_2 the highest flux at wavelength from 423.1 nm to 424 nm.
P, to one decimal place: 33.6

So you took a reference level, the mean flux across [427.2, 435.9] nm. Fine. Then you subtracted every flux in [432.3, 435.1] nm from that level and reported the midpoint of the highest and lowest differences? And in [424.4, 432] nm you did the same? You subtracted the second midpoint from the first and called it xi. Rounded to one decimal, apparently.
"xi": -0.7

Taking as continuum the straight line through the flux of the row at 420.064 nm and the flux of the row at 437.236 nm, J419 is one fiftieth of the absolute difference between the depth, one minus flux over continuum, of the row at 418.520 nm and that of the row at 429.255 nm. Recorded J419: 0.0060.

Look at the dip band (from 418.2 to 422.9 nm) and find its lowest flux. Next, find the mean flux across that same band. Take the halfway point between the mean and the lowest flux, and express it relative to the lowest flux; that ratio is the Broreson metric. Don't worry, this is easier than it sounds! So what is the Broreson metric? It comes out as 1.07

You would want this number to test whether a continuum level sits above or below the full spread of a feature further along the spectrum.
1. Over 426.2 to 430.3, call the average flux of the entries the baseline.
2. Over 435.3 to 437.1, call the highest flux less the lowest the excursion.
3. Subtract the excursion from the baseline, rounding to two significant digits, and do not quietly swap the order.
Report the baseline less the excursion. 4.4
